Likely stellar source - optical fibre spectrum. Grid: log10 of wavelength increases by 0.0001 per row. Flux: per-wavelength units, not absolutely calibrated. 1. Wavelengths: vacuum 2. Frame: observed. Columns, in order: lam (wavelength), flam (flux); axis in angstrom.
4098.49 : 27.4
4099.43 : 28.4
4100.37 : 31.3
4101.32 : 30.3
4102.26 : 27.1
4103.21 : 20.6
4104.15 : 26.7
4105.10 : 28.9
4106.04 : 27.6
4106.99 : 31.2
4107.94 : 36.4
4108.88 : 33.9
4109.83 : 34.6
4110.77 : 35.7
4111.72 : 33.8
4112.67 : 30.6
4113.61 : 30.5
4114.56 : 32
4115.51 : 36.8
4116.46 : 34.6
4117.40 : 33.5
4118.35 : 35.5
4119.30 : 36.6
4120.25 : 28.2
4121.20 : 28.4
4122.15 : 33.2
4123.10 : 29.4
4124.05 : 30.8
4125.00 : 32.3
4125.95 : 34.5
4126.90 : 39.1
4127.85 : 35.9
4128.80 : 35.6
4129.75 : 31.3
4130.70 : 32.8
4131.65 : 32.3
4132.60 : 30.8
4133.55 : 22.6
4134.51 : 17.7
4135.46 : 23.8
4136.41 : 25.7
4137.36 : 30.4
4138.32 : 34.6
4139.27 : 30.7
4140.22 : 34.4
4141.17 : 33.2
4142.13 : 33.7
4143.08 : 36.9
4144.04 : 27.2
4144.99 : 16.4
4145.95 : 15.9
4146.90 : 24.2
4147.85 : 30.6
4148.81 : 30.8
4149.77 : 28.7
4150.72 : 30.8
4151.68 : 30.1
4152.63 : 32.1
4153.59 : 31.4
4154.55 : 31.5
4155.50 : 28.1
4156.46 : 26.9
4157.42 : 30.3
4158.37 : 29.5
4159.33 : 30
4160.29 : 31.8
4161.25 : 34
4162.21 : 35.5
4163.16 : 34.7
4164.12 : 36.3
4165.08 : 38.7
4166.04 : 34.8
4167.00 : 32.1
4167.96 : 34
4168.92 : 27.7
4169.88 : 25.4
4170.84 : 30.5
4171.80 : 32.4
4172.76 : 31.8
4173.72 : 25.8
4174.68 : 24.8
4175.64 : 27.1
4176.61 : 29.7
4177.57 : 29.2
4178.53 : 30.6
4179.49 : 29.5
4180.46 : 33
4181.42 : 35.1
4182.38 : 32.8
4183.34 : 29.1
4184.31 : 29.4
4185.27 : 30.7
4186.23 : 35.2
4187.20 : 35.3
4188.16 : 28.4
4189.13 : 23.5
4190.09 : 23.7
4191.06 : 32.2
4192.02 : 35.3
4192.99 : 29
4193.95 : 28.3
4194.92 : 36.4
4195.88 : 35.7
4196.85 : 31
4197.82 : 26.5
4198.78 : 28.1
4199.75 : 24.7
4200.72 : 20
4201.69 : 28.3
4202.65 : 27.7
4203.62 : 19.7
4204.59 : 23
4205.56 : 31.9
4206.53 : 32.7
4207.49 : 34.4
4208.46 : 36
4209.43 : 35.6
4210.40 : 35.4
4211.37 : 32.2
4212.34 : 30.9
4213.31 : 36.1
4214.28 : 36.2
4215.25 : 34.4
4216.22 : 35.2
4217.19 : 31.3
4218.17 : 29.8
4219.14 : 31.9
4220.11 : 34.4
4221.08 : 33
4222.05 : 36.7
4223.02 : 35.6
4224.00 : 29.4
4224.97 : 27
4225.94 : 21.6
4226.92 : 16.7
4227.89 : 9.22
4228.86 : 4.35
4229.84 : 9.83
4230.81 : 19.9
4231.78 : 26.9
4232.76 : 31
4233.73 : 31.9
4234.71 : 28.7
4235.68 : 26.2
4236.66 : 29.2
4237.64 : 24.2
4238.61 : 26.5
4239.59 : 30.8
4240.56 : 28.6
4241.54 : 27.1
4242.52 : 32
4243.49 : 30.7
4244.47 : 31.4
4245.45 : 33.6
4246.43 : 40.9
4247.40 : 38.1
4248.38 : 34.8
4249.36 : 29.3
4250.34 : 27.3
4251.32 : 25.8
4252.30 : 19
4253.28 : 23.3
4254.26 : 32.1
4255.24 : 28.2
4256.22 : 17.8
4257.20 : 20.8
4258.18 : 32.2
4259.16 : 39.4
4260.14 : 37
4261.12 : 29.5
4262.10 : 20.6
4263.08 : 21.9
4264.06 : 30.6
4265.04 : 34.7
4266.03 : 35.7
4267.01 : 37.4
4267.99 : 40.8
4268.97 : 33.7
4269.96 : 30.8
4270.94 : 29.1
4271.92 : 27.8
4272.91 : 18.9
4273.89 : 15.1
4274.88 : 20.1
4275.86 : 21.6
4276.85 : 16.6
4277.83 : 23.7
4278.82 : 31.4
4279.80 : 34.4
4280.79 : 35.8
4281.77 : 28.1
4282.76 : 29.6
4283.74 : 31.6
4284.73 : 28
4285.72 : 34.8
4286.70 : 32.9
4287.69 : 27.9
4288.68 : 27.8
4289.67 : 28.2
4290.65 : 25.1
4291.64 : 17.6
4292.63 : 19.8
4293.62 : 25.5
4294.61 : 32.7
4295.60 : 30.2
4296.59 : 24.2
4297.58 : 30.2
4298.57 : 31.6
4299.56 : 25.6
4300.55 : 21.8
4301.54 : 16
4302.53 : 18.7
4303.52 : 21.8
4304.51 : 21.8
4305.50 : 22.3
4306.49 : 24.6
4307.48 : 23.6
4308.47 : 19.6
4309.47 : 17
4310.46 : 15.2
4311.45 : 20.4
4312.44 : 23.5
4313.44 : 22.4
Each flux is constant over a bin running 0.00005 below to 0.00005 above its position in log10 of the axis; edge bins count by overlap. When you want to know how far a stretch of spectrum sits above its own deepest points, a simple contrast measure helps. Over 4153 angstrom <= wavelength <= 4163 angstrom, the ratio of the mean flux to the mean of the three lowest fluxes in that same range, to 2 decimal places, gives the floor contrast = 1.10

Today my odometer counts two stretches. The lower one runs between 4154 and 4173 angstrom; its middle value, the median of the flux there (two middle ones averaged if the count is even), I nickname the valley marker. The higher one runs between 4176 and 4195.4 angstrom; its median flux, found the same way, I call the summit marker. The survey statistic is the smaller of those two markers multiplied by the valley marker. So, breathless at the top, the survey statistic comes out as 959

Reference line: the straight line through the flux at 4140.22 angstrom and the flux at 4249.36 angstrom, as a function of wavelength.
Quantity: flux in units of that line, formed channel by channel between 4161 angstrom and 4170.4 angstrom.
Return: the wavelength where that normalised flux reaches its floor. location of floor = 4169.88 angstrom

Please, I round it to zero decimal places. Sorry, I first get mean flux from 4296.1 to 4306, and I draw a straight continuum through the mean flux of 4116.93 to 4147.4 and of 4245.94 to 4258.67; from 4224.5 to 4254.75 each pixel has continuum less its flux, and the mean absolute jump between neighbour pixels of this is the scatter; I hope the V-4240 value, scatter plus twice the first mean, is 51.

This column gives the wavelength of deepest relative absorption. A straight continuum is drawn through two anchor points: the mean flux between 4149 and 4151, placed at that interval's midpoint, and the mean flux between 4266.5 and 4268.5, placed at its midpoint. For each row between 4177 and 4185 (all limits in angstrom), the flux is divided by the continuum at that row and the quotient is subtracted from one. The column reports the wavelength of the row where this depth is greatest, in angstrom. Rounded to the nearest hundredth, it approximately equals 4183.34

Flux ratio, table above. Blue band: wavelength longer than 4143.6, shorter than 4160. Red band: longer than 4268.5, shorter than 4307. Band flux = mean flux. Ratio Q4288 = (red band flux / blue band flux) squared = 0.87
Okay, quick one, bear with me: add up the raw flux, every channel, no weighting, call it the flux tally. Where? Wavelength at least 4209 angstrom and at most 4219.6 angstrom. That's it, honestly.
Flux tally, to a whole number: 369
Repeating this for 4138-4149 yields 349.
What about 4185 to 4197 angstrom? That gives 405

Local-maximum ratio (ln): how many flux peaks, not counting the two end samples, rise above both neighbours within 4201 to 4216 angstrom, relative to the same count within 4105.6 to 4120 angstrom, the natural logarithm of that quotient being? -0.41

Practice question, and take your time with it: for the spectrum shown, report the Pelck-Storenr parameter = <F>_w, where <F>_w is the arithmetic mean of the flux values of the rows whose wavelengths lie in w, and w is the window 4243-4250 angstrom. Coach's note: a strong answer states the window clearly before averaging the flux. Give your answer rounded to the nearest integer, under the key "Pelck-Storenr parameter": 34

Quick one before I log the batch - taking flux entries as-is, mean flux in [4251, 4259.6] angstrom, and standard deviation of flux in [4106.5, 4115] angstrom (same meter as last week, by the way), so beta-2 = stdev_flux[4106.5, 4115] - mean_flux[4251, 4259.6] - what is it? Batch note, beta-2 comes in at -24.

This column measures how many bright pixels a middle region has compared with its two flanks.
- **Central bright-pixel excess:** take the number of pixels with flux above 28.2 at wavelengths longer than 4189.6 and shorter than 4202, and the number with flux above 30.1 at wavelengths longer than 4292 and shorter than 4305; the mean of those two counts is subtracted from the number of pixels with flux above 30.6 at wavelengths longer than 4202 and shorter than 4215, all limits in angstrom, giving 4.0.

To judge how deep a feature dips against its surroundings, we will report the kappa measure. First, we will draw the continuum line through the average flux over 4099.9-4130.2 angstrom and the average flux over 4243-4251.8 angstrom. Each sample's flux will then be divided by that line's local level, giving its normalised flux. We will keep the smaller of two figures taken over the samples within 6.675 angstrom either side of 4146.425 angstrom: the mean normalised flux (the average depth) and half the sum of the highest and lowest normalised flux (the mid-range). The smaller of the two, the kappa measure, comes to 0.82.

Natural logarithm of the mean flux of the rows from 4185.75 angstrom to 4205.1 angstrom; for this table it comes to 3.35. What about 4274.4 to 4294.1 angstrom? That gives 3.30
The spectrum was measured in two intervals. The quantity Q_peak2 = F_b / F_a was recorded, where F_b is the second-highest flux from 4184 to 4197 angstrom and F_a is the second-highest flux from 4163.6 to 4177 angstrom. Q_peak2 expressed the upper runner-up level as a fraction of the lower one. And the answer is 0.98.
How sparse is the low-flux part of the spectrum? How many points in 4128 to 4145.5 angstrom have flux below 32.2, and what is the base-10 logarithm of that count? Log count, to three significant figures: 1.00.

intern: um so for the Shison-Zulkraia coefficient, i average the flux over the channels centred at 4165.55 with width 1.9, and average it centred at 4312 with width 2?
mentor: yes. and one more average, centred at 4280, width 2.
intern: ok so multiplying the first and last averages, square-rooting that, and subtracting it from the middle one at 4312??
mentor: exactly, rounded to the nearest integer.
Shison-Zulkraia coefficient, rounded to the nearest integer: -14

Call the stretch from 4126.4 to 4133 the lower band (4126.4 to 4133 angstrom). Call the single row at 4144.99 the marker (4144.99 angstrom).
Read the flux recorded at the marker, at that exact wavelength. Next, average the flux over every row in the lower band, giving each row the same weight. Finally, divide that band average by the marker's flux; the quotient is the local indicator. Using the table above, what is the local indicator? 2.1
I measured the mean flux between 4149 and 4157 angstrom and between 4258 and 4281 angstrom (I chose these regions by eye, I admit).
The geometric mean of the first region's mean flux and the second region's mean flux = 29.5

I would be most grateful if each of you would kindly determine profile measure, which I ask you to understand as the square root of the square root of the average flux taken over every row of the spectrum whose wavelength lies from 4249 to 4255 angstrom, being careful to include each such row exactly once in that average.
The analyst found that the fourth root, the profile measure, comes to 2.26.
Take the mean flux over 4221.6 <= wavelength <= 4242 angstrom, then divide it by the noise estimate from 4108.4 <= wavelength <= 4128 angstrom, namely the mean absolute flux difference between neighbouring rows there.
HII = 10.0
